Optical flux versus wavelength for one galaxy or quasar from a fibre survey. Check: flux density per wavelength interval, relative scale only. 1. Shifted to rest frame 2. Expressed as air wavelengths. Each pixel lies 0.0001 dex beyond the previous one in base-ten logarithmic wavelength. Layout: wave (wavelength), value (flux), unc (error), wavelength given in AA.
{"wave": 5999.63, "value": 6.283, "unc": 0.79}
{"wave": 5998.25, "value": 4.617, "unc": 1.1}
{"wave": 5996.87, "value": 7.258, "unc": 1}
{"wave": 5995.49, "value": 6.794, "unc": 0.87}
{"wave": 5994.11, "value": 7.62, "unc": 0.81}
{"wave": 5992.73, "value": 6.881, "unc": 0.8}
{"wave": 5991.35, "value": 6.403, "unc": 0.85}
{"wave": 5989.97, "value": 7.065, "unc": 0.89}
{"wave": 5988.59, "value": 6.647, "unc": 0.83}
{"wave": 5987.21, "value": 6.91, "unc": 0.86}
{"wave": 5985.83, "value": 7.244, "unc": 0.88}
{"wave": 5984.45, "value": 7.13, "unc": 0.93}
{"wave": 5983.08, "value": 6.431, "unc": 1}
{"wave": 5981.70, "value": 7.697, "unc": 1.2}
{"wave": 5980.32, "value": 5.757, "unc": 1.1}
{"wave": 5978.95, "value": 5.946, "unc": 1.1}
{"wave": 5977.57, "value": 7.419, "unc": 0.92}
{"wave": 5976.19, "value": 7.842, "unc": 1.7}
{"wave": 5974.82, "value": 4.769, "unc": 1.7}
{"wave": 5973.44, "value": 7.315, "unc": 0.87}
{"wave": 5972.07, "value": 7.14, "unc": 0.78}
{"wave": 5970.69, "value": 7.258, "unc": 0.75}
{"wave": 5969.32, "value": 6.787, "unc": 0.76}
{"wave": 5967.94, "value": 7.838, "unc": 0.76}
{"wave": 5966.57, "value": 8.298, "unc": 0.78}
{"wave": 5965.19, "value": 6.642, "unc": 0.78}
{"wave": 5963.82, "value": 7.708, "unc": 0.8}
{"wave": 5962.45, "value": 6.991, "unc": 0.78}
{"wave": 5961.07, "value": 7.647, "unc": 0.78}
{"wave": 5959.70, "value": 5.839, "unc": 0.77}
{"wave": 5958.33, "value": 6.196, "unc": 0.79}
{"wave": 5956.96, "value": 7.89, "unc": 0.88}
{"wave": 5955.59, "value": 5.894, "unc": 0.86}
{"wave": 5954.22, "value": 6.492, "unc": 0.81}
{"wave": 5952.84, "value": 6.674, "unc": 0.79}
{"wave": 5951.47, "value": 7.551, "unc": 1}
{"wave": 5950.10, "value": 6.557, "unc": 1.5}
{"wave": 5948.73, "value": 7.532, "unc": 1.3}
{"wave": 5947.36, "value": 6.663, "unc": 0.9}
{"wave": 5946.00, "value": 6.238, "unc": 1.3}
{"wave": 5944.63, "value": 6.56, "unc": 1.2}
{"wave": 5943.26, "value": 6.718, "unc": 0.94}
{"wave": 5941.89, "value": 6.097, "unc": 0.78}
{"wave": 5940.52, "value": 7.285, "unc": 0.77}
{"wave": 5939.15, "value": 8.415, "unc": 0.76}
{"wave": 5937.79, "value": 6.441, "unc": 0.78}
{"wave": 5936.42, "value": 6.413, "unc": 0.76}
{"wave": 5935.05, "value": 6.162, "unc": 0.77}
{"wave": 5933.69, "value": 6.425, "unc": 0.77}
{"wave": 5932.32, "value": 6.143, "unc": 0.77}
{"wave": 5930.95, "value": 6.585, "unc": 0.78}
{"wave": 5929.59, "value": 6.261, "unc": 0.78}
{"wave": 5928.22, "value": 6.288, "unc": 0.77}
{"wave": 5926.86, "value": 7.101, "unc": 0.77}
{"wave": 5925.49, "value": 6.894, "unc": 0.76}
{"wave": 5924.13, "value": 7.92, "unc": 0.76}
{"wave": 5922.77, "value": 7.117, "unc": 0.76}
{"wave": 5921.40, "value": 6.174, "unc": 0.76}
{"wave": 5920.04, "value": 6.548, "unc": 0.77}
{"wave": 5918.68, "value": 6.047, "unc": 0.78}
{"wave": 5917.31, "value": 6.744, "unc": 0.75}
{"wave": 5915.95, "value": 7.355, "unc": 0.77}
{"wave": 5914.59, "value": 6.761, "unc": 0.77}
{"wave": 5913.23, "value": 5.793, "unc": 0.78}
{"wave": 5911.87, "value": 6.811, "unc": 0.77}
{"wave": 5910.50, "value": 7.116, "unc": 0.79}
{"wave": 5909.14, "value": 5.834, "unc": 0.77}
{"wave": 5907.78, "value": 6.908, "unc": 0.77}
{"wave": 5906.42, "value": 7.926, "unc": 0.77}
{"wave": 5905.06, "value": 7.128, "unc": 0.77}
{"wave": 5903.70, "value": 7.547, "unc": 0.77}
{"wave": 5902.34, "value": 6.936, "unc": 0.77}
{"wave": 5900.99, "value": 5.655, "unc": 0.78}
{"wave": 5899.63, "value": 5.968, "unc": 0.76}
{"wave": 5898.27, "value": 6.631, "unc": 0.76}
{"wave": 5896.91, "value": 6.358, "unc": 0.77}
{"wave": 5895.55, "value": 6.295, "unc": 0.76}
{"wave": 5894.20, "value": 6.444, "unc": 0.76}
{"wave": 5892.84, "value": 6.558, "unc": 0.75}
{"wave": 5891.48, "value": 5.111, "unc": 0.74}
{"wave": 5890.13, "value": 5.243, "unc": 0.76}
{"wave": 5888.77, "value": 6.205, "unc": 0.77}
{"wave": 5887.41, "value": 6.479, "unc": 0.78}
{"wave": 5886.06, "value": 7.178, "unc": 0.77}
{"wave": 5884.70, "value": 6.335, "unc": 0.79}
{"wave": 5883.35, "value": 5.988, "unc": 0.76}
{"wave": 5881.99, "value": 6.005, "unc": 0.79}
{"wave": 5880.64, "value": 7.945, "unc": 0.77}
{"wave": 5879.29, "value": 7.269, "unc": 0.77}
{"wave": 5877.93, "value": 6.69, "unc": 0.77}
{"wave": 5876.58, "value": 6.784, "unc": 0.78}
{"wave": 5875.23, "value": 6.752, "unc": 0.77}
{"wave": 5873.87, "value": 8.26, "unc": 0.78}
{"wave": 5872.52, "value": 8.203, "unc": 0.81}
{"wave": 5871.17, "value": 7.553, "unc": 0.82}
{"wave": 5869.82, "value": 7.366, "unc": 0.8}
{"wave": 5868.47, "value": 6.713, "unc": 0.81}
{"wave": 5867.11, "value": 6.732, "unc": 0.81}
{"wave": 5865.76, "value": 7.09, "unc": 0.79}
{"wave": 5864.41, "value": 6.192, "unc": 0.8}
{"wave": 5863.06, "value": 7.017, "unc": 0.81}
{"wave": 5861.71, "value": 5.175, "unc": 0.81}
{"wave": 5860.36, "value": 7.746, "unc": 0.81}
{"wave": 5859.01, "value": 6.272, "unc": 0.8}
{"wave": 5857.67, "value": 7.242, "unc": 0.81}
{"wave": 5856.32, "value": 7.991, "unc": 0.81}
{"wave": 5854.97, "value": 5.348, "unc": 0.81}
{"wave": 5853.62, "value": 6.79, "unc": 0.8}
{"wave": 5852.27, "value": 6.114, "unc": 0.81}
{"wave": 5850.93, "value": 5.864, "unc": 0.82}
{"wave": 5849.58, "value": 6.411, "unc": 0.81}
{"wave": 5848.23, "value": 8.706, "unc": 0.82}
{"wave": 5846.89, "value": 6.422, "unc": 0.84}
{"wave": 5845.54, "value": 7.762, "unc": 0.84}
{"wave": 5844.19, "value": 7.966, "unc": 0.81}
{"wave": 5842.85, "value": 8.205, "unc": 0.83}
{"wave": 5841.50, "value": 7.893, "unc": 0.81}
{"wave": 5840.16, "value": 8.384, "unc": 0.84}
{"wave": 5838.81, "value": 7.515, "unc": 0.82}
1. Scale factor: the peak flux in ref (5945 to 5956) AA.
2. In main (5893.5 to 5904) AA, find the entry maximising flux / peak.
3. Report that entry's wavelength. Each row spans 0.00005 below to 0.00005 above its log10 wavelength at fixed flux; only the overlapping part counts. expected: 5903.70 AA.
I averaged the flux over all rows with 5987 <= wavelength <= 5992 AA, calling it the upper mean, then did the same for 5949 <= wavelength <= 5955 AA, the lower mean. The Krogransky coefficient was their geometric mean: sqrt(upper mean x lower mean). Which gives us 6.79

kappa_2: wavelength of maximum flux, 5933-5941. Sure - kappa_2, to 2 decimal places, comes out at 5939.15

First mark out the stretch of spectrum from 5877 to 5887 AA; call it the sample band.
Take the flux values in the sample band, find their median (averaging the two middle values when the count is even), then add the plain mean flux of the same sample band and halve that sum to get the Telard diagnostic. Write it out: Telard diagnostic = 6.7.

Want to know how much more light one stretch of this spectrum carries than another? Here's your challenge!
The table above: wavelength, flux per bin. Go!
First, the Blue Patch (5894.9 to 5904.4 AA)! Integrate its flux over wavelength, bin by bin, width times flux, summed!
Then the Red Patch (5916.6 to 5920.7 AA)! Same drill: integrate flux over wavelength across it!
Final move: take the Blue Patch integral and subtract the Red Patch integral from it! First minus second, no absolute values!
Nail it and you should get 35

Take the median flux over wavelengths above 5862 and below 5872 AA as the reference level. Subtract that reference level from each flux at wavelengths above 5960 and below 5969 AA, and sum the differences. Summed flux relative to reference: 3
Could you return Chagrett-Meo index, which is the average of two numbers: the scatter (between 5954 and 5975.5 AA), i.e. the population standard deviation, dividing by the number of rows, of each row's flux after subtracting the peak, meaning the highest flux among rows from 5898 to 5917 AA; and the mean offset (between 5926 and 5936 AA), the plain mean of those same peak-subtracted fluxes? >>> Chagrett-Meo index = -0.30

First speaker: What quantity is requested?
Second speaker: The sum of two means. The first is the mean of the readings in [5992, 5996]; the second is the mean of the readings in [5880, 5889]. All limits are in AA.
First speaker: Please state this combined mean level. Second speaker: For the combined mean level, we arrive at 13.7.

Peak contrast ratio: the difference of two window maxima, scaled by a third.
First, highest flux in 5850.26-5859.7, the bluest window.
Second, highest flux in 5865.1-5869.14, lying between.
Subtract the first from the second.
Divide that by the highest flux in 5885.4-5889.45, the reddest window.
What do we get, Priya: -0.13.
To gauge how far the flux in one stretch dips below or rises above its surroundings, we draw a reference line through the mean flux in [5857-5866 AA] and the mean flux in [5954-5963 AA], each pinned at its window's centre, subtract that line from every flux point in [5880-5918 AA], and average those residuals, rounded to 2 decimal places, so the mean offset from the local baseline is -0.14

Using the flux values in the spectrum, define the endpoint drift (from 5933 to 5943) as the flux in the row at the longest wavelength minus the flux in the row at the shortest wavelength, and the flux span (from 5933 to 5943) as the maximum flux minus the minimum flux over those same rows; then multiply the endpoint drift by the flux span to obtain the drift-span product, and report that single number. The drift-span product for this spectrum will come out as -0.8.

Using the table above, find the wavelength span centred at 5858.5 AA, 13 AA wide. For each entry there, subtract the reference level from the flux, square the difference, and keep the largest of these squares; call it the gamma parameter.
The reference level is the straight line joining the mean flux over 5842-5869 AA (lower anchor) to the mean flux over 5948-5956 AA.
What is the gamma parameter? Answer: 2.9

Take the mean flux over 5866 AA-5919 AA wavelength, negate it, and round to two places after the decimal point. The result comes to -6.71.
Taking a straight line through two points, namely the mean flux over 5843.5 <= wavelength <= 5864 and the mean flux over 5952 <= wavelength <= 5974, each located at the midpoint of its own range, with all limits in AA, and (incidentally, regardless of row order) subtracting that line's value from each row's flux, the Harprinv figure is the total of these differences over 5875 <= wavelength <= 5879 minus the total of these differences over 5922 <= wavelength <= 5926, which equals -1.5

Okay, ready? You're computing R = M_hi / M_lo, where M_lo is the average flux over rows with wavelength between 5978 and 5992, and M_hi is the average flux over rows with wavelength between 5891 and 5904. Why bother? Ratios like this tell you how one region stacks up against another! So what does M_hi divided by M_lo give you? 0.94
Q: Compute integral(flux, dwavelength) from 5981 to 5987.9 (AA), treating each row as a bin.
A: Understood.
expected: 49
